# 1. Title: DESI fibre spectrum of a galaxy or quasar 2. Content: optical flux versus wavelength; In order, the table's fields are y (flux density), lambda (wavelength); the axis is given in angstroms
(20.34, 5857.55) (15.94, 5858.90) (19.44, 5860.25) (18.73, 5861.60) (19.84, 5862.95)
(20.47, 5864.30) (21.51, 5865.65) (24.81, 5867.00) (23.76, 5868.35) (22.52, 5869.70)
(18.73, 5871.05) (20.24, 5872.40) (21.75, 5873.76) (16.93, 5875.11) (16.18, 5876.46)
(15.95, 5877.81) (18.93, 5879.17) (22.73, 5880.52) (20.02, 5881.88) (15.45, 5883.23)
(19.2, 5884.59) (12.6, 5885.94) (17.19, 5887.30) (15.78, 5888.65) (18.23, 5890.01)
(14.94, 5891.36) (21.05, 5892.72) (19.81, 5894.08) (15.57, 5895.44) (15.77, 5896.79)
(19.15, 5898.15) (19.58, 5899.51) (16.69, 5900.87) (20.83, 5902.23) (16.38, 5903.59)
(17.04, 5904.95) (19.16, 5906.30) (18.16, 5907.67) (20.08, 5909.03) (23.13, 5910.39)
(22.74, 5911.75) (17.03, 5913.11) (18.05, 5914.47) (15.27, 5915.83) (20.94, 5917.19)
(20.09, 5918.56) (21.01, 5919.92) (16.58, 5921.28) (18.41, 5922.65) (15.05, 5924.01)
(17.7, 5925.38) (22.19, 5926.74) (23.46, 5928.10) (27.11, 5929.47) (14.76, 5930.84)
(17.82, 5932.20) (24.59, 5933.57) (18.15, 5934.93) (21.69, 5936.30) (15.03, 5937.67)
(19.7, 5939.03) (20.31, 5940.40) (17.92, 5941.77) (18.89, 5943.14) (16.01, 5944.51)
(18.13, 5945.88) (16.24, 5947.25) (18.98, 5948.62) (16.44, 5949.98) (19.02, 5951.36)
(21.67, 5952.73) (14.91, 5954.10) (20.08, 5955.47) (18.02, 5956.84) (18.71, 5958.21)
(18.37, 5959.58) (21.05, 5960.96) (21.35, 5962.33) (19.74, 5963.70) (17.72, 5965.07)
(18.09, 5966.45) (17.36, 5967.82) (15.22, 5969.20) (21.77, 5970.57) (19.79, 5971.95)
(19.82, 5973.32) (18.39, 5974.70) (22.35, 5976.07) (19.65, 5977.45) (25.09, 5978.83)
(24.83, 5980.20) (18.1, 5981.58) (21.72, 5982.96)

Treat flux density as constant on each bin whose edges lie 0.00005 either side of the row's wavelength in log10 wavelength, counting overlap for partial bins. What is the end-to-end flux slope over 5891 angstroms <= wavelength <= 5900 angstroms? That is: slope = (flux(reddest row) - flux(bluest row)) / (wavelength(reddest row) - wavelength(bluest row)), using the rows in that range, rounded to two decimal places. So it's 0.57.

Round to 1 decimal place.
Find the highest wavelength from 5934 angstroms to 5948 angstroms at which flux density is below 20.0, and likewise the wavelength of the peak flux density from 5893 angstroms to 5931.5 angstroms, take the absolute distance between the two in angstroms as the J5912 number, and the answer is 17.8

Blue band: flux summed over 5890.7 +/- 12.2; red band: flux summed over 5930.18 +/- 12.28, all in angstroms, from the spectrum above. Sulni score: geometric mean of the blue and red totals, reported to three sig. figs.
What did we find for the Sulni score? 337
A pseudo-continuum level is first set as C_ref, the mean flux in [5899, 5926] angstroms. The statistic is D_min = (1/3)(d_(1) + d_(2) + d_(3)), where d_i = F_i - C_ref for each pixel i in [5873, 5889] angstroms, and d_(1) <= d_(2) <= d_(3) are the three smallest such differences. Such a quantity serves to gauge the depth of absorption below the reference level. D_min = -4.1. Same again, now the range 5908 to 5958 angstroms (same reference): -3.8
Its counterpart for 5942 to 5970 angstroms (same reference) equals -3.3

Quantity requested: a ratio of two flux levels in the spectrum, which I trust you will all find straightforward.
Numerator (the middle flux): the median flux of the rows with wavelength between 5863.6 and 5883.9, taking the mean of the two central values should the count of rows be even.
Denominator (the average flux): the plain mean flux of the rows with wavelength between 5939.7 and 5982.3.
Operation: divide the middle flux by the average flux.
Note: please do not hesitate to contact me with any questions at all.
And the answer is 1.06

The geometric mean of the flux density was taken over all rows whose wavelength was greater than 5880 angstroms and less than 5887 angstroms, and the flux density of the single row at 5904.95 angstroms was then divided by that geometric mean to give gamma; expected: 0.97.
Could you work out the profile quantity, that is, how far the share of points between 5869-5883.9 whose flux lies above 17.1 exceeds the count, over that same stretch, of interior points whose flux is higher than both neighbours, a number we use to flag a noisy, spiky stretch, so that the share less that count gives -1.4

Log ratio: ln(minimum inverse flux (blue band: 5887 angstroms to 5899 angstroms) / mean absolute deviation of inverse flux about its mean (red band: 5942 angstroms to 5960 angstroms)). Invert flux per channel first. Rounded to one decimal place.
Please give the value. 2.4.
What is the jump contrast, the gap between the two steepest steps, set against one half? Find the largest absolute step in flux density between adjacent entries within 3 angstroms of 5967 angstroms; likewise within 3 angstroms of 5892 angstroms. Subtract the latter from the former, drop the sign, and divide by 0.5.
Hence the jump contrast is 8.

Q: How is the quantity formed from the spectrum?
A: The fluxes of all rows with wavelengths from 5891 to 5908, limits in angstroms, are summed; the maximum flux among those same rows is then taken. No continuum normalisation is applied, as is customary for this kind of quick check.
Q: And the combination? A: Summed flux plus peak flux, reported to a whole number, 255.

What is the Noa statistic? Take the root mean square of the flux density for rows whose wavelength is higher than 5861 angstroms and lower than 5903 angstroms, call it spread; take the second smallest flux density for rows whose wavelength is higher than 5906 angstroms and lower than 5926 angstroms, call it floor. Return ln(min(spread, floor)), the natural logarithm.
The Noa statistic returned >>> 2.73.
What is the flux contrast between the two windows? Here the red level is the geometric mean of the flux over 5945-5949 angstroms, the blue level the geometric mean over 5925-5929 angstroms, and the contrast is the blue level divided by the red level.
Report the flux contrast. 1.18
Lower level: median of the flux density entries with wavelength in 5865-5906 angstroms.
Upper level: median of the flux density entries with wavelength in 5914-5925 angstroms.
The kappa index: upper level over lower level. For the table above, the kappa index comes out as 0.97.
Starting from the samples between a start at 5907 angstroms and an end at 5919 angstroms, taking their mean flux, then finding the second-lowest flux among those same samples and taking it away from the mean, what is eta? 2.5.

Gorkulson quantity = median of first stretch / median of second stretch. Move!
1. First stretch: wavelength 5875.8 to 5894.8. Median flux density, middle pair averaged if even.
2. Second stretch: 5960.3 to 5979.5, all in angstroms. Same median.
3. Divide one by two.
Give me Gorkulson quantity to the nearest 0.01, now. 0.90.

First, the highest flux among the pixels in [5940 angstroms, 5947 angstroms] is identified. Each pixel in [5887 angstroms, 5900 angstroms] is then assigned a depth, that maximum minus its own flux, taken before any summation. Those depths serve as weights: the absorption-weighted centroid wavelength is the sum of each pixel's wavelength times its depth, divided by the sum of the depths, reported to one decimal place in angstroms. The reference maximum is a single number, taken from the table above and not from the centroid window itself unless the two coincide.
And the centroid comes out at 5892.5 angstroms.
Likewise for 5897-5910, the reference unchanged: 5903.5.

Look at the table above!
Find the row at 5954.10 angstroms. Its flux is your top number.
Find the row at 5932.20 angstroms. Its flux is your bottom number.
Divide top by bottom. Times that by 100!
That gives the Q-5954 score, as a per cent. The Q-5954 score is 84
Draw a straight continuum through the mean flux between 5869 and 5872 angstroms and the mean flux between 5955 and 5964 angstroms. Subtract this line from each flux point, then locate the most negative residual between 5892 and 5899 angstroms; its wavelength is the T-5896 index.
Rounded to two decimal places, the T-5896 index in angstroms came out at 5895.44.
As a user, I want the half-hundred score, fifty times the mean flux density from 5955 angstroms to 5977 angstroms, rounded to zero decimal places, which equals 962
